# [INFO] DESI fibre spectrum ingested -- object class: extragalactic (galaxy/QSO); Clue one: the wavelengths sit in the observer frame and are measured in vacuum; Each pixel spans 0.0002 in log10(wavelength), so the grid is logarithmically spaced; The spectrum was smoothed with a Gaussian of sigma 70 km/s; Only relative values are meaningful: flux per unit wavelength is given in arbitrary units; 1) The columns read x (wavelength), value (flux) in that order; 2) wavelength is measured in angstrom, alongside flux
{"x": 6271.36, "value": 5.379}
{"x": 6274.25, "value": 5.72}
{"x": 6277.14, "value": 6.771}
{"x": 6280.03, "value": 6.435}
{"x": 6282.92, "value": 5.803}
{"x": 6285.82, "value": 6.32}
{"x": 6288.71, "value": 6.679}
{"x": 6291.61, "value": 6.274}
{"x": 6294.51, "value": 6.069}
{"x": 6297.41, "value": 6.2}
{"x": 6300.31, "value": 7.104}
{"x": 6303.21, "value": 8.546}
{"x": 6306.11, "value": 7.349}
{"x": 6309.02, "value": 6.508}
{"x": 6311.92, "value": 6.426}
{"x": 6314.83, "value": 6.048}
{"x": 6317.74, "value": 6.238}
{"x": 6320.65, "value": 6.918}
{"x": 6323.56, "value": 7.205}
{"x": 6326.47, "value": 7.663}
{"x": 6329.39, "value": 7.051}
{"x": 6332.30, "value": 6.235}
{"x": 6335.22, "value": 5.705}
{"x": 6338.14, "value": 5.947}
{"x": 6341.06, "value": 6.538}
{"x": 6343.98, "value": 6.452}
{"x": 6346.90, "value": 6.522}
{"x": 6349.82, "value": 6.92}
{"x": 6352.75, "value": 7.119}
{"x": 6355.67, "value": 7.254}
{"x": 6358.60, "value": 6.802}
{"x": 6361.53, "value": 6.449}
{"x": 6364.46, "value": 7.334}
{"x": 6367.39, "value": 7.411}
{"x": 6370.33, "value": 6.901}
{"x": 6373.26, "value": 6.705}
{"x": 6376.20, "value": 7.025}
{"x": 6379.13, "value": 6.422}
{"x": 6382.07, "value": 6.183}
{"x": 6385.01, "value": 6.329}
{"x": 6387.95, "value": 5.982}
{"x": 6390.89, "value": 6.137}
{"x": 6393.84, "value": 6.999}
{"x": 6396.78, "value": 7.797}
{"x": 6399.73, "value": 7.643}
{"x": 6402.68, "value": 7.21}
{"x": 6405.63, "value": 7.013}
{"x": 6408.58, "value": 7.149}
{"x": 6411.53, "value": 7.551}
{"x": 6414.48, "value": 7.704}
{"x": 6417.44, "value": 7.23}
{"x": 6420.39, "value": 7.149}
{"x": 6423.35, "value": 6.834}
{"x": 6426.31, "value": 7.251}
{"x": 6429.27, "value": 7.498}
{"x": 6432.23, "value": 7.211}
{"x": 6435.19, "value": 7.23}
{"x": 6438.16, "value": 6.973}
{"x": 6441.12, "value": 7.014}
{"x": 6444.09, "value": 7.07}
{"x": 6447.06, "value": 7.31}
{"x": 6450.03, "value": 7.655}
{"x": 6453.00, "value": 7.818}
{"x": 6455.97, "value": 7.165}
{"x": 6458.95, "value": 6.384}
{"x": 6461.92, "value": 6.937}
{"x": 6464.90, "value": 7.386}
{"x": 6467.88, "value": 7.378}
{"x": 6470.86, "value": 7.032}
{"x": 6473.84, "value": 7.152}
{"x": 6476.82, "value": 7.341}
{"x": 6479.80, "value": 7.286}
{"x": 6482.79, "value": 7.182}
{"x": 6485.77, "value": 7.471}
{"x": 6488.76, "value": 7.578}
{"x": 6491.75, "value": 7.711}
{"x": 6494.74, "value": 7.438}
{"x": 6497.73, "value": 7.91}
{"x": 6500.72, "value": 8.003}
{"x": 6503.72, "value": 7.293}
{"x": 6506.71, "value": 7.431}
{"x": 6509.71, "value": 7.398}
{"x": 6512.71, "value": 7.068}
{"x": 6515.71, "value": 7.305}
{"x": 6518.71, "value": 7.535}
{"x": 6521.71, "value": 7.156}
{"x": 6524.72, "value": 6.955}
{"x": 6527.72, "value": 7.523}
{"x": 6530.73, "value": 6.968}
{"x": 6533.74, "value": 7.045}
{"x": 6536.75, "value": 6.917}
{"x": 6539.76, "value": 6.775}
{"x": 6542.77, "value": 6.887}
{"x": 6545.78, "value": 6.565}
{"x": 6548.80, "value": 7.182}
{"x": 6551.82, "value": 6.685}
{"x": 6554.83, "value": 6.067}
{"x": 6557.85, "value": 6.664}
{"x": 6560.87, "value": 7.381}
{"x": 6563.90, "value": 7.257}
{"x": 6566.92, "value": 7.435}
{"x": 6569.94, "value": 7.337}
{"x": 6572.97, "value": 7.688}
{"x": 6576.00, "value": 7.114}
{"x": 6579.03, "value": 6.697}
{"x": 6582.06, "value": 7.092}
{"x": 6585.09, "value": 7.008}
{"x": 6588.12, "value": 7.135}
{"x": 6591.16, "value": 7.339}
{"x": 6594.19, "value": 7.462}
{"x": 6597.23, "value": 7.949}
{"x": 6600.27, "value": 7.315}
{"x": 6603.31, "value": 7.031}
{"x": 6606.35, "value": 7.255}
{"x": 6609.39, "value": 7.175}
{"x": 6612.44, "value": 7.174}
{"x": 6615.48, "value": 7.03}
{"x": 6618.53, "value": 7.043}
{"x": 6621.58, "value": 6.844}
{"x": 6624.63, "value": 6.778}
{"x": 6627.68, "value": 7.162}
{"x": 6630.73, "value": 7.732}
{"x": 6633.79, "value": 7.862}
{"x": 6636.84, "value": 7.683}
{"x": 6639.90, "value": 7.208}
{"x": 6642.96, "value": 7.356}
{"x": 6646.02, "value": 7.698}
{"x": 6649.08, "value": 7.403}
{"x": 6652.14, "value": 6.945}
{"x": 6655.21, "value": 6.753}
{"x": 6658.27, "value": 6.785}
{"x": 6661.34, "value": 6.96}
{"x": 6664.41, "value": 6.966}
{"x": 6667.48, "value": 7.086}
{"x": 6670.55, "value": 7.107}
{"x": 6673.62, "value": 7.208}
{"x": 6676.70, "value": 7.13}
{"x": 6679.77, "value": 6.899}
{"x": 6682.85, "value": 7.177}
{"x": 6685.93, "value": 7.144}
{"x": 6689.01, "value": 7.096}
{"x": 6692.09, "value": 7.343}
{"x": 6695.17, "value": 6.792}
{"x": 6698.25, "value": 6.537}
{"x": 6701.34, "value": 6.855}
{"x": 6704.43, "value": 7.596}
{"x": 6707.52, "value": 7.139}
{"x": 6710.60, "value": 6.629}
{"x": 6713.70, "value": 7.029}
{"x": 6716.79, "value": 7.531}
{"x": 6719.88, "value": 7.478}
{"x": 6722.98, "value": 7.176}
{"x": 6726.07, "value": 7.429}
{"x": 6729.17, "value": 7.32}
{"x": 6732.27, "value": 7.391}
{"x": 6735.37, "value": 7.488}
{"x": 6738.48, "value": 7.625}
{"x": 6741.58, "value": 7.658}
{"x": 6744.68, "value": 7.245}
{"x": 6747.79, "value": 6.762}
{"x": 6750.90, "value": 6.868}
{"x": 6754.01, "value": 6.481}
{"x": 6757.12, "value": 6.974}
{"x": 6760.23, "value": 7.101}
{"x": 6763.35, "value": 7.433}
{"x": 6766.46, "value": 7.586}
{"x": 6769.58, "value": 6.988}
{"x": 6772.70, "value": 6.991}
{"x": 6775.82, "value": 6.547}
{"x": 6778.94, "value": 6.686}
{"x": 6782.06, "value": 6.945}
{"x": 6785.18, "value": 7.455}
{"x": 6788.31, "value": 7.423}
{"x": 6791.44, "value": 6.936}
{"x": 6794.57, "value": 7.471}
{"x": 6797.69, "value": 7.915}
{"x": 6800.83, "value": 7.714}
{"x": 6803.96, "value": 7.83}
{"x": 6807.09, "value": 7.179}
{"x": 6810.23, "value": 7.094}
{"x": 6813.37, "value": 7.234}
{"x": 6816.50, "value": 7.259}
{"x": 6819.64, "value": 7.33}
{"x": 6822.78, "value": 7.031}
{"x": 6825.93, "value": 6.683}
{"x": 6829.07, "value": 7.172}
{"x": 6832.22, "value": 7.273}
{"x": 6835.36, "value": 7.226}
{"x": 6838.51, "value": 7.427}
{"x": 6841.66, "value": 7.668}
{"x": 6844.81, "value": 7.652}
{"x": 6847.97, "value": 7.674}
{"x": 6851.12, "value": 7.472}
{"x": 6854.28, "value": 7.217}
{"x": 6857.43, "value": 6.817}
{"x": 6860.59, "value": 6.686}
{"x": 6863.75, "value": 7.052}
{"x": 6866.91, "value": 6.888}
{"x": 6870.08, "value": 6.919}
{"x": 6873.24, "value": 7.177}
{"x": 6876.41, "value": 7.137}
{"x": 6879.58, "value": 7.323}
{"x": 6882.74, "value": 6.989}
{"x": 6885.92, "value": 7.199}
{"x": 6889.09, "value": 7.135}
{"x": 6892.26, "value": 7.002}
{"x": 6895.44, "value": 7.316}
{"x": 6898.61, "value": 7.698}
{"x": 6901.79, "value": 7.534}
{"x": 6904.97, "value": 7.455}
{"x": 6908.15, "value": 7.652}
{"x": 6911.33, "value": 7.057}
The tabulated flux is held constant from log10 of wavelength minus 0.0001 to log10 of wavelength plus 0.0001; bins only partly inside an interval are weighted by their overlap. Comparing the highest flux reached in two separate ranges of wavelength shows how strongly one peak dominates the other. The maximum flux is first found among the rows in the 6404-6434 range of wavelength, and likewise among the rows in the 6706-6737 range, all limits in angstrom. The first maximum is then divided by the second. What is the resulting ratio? 1.02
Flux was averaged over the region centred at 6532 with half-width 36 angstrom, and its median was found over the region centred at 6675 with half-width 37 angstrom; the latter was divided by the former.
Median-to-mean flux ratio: 0.99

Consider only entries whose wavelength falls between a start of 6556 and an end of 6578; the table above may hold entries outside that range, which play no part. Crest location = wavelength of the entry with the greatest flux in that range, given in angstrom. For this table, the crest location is 6572.97 angstrom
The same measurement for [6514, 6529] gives 6518.71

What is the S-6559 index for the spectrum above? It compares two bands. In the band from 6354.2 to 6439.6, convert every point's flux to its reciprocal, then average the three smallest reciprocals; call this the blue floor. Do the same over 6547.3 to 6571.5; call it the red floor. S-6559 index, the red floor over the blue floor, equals 1.04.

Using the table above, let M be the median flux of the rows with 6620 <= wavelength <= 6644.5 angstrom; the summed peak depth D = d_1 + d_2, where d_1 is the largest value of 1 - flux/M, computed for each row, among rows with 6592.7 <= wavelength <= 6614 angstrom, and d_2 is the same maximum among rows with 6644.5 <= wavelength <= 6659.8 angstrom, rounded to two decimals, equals 0.11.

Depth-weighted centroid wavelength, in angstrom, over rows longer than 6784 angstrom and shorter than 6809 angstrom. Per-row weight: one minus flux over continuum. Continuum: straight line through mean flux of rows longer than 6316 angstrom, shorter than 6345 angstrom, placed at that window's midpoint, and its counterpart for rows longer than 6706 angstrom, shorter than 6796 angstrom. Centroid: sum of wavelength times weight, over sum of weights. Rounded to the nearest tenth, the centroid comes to 6798.0 angstrom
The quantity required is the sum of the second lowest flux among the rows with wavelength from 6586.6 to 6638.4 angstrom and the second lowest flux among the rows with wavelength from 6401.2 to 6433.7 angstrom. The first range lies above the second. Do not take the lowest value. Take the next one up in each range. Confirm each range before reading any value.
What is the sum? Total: 13.9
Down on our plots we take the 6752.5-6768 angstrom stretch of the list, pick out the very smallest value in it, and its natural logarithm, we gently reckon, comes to 1.87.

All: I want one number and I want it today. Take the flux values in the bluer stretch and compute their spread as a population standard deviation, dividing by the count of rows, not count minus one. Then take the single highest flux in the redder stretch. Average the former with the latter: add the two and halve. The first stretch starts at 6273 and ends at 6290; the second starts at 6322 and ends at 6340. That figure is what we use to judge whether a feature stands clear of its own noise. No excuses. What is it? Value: 4.03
